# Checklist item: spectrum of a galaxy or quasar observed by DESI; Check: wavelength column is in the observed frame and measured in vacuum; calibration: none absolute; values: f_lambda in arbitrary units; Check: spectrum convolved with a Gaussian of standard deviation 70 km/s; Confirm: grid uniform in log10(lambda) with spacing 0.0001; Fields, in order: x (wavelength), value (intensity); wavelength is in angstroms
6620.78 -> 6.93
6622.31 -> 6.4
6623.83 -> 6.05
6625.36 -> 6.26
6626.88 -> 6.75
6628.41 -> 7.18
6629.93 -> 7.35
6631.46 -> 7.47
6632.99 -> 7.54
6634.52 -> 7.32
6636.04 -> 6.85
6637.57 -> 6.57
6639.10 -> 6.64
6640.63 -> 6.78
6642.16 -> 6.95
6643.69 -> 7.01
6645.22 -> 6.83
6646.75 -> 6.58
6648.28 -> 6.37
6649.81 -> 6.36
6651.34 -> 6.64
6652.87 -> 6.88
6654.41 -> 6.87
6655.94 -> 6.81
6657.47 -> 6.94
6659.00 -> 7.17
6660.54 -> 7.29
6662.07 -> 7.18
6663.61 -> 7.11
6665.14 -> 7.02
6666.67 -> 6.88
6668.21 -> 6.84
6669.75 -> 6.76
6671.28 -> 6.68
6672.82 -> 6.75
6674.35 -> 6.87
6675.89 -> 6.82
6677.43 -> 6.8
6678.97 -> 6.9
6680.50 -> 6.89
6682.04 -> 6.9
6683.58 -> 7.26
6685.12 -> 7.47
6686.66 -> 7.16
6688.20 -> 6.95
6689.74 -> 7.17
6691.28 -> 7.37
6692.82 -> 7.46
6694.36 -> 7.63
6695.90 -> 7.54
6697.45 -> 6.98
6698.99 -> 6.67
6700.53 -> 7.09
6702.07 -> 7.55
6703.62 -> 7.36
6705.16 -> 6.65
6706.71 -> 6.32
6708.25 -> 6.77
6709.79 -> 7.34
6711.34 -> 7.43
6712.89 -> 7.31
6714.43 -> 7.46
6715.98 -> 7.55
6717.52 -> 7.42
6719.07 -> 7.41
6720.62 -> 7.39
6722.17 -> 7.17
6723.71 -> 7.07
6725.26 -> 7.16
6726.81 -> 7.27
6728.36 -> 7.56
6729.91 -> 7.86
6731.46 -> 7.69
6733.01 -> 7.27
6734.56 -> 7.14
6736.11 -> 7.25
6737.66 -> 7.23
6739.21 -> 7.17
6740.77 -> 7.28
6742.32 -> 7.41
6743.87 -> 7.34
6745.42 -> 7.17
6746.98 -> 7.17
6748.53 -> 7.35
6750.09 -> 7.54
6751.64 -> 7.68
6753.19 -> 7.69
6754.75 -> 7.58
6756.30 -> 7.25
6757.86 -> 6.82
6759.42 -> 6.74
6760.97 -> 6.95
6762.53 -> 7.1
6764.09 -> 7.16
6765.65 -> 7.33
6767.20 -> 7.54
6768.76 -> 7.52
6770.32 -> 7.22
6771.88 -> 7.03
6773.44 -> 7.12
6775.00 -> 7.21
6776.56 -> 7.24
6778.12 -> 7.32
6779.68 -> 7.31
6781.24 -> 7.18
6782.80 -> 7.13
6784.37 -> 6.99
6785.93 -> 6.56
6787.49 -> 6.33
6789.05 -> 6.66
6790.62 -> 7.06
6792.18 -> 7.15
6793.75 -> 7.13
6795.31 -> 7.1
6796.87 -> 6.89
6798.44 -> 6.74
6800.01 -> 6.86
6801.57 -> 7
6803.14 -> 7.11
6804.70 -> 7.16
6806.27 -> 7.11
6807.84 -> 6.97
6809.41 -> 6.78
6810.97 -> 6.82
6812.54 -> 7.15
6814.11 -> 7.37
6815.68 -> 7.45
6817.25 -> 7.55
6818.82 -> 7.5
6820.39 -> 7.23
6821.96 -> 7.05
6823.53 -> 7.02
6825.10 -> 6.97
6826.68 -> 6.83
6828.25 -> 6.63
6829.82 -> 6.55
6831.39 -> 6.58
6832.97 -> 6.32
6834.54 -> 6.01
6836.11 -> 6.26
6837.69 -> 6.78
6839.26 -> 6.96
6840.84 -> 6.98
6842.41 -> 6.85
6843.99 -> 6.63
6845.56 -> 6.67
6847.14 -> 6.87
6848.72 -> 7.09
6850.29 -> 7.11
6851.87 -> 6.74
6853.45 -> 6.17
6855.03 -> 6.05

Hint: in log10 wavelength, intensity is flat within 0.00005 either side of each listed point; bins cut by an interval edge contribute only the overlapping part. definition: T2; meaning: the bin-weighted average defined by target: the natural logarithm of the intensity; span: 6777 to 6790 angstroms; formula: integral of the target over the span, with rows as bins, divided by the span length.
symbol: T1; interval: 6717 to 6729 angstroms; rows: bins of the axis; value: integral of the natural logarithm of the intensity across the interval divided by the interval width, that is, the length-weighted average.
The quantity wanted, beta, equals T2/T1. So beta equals 0.97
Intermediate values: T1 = 1.987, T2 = 1.94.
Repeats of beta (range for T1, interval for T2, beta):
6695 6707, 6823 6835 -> 0.97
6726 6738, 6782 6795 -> 0.96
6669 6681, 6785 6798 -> 1.00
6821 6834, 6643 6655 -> 1.00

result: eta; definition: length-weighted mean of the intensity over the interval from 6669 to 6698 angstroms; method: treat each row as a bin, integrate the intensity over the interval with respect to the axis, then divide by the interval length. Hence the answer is 7.07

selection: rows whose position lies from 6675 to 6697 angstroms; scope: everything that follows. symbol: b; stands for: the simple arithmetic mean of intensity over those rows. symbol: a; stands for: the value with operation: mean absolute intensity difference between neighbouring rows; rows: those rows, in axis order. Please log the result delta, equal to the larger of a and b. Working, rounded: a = 0.154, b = 7.2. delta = 7.2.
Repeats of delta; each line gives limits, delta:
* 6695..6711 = 7.0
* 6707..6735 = 7.3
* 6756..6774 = 7.1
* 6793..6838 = 6.9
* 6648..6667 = 6.9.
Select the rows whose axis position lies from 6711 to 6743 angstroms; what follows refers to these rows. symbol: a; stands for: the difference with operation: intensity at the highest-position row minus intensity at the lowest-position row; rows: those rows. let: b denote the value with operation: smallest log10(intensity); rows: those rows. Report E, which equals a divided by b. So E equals -0.02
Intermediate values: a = -0.02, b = 0.849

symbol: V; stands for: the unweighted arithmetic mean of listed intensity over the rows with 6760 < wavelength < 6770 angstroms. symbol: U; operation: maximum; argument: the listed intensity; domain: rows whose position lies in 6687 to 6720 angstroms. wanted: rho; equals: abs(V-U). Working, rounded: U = 7.63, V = 7.27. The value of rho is 0.4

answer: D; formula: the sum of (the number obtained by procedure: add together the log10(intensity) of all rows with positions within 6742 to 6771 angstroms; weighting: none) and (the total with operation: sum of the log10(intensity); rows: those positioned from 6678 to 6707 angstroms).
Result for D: 32.6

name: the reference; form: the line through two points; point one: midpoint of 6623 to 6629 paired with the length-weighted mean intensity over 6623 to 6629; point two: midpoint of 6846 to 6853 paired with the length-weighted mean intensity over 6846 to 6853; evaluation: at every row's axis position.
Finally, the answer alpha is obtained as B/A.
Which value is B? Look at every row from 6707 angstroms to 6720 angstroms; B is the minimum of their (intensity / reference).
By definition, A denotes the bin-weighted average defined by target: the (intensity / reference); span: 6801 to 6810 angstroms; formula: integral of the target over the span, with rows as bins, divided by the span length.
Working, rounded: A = 1.03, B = 1.01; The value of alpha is 0.99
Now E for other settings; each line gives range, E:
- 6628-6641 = -0.49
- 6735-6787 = -0.84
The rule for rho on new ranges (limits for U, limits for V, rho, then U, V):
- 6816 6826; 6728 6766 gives 0.2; 7.55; 7.31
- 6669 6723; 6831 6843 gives 1.0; 7.63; 6.59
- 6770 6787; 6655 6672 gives 0.3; 7.32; 6.97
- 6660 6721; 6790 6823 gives 0.5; 7.63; 7.10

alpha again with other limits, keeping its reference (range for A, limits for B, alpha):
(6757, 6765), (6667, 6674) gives 0.98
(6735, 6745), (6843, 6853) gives 0.89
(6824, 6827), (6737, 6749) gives 1.06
